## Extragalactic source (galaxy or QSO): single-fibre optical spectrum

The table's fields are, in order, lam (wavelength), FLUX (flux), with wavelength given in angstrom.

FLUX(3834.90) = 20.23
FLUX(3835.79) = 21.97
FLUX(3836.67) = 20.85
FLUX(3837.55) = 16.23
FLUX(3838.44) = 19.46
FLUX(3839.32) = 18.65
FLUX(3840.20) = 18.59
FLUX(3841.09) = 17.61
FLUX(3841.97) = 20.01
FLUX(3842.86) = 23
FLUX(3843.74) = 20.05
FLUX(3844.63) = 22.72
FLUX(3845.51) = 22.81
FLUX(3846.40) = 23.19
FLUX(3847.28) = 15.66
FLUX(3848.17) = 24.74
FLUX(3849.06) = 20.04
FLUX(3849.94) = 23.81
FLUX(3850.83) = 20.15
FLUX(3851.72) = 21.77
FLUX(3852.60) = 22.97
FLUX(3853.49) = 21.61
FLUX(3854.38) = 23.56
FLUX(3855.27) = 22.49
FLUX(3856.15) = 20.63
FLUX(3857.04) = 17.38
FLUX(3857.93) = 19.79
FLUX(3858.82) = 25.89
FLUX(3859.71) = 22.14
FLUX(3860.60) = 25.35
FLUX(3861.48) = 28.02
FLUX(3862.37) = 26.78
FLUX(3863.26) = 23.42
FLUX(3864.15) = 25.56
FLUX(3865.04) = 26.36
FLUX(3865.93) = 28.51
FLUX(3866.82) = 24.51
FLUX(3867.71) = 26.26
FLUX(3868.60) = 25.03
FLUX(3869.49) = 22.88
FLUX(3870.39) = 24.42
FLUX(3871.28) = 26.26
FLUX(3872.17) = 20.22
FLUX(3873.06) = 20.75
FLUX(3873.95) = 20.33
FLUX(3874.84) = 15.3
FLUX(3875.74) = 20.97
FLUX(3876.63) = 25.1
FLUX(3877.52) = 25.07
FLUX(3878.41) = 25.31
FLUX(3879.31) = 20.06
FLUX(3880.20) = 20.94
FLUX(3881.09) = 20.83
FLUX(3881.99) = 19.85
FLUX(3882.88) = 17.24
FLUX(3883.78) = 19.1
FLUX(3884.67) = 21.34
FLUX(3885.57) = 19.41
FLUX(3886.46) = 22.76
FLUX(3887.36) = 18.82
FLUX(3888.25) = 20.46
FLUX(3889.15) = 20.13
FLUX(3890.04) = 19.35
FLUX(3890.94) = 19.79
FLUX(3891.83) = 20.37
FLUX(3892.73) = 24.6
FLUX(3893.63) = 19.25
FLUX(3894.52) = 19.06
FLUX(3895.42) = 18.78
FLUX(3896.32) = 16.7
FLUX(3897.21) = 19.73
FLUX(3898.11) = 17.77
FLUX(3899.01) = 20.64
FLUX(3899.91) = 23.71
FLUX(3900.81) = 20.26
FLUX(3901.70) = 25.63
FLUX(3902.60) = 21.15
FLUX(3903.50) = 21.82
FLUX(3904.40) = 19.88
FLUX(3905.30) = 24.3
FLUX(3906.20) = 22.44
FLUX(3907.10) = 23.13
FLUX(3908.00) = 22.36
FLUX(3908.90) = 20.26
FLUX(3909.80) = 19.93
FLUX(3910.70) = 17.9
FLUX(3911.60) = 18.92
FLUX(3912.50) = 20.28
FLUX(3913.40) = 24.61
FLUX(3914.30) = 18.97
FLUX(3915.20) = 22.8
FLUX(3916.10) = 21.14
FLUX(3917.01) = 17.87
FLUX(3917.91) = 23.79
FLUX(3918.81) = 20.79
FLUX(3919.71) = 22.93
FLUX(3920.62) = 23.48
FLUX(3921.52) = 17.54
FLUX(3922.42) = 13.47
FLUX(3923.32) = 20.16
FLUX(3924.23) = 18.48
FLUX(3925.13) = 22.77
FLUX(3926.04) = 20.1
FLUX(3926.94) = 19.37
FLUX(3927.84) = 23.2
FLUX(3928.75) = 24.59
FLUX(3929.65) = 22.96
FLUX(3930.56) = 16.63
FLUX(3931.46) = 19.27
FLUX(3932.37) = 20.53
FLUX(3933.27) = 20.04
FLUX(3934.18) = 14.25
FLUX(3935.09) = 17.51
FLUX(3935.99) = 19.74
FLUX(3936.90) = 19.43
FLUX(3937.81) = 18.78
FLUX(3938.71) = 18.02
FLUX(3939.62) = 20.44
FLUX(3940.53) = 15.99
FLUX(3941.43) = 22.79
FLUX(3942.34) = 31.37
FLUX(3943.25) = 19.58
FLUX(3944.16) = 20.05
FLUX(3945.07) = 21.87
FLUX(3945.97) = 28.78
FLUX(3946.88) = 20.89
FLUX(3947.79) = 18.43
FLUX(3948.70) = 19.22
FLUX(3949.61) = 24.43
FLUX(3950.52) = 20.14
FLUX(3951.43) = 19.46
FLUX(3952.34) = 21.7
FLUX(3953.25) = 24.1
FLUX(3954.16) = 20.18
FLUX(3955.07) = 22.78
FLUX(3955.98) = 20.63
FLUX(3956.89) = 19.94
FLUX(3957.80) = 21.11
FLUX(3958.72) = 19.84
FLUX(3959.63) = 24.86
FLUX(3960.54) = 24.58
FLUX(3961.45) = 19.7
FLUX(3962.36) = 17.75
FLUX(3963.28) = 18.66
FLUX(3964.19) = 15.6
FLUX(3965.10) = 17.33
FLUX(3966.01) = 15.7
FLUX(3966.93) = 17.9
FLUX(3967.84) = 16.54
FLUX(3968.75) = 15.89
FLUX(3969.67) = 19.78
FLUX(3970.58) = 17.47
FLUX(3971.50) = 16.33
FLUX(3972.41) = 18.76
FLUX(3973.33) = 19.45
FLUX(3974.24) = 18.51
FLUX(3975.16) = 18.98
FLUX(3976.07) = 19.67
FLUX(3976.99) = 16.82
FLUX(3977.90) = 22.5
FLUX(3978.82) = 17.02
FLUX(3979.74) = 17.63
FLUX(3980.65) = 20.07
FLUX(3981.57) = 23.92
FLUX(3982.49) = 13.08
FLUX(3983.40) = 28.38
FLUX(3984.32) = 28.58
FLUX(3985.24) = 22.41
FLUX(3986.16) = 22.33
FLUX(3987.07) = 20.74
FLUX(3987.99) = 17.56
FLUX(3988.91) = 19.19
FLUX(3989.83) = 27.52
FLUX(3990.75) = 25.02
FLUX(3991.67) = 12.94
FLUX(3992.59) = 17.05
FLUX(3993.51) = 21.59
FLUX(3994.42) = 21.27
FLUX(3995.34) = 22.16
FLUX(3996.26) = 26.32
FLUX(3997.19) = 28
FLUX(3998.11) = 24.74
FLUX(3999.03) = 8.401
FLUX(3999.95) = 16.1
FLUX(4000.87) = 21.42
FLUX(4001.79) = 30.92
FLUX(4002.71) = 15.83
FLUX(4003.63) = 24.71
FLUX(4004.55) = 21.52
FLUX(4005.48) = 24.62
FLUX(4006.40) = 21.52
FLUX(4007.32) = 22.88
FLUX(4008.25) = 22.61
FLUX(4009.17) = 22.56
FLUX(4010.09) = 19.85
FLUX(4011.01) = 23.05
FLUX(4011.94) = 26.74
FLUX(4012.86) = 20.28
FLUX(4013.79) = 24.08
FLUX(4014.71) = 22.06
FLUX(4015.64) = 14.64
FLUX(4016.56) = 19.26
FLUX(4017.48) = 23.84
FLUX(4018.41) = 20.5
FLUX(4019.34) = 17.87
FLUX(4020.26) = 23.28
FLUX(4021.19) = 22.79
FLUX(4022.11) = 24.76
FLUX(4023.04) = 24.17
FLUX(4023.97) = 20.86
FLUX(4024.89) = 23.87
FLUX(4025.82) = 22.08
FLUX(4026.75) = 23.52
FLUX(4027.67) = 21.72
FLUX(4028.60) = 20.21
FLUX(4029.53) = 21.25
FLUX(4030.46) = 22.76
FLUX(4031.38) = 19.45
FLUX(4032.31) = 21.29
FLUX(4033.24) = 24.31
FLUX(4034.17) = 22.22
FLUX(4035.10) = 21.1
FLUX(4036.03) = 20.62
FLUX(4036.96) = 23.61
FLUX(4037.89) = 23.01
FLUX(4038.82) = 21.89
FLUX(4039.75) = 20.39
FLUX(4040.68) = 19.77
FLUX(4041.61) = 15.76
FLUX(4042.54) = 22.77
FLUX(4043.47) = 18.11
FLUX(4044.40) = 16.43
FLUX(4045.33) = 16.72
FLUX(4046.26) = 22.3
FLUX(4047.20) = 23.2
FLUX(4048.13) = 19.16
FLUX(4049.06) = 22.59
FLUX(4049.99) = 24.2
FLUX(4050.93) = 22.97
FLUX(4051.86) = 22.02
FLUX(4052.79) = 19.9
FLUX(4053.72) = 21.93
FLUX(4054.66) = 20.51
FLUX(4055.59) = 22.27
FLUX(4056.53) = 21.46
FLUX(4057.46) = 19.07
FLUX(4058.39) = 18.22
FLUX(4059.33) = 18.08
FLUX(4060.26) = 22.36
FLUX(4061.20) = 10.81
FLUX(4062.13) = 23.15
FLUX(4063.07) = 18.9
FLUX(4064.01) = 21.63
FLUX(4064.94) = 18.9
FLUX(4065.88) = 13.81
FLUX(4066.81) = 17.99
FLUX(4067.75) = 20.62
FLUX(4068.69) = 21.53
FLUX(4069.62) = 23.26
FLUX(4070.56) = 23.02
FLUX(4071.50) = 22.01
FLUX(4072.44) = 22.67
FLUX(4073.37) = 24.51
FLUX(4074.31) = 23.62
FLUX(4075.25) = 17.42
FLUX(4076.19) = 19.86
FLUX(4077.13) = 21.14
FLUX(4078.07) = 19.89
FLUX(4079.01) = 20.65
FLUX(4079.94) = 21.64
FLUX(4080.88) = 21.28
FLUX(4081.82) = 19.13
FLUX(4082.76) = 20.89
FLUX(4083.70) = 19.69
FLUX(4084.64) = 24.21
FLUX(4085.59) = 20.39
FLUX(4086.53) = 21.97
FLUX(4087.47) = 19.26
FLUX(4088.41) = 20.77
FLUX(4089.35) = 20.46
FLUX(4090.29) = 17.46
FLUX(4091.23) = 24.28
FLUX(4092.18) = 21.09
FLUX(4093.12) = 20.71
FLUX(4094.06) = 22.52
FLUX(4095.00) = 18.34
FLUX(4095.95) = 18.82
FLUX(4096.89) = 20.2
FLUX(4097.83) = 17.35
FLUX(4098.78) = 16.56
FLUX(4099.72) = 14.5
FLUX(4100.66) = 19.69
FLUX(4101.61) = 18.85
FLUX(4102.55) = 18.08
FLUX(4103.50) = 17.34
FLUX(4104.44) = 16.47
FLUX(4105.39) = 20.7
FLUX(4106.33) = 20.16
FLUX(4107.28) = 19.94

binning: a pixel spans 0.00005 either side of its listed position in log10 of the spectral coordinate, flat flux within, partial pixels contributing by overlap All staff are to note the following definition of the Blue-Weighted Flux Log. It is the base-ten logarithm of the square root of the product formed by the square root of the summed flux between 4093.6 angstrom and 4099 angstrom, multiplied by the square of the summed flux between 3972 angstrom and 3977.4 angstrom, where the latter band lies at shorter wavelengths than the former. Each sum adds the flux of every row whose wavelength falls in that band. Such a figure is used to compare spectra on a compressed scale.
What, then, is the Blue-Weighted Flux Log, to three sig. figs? 2.56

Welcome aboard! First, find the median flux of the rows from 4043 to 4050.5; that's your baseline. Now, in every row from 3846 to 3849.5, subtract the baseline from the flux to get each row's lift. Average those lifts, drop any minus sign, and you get 0.2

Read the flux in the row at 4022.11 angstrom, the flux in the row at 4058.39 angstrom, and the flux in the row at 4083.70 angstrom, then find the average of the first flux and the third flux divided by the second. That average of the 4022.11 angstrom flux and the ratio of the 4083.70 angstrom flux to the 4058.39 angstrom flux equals 12.9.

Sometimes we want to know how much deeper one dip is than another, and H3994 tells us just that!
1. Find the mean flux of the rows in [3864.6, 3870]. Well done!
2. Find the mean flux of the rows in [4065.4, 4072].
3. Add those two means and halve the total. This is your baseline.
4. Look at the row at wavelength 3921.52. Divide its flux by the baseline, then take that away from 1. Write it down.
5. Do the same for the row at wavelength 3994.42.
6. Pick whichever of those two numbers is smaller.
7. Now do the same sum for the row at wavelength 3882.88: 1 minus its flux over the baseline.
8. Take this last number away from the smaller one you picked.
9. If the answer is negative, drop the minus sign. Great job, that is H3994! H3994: 0.18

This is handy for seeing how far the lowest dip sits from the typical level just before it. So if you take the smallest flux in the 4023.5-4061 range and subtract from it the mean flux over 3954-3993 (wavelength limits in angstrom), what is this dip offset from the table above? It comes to -4.0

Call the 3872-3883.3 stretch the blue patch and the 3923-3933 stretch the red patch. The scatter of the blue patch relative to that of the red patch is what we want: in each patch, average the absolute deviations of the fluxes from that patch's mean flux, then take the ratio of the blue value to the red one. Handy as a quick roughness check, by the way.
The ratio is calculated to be 1.0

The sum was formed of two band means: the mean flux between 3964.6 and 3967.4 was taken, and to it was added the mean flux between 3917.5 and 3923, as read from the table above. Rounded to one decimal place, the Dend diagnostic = 37.3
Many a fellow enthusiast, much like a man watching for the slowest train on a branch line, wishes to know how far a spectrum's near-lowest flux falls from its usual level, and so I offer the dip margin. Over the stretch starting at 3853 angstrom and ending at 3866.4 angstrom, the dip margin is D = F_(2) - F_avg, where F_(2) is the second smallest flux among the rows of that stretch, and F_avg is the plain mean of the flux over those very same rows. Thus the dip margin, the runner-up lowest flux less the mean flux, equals -4.0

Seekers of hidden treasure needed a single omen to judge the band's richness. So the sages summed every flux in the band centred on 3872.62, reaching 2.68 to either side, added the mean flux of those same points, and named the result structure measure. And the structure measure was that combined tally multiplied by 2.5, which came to 371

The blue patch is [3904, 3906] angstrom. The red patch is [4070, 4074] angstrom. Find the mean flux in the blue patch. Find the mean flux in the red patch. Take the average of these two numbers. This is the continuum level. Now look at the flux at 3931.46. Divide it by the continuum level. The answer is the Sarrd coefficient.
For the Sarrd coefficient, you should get 0.85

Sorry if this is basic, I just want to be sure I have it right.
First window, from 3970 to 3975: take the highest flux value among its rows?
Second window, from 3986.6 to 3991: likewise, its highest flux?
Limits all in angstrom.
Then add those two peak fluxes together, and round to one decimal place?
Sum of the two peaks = 47.0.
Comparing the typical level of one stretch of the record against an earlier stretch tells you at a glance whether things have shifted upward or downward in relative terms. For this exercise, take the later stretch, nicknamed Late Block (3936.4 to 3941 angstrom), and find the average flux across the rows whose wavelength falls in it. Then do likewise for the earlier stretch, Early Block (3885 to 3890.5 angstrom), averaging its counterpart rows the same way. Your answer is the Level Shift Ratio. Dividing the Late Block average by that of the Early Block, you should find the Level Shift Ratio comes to 0.92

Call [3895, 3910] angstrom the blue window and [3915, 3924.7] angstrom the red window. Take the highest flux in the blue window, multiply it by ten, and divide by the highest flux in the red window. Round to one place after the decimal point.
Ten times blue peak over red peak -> 10.8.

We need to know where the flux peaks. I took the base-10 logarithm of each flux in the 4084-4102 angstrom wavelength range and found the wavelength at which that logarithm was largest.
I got 4091.23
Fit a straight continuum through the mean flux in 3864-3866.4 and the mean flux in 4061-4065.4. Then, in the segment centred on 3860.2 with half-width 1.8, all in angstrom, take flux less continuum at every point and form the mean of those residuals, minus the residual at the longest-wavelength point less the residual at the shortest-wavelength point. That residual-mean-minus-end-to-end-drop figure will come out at -4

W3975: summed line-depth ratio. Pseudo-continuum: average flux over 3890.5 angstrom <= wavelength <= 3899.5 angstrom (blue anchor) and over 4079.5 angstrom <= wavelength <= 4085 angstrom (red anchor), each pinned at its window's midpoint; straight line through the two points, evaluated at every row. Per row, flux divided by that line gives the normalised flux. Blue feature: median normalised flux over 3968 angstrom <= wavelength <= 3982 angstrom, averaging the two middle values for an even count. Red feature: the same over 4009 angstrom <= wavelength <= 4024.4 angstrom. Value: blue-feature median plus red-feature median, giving 2.02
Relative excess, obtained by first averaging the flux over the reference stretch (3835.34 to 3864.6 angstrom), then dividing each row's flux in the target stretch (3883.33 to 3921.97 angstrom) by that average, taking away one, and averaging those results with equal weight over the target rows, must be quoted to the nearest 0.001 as -0.043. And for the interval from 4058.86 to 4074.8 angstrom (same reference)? -0.061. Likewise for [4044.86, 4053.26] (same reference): -0.013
